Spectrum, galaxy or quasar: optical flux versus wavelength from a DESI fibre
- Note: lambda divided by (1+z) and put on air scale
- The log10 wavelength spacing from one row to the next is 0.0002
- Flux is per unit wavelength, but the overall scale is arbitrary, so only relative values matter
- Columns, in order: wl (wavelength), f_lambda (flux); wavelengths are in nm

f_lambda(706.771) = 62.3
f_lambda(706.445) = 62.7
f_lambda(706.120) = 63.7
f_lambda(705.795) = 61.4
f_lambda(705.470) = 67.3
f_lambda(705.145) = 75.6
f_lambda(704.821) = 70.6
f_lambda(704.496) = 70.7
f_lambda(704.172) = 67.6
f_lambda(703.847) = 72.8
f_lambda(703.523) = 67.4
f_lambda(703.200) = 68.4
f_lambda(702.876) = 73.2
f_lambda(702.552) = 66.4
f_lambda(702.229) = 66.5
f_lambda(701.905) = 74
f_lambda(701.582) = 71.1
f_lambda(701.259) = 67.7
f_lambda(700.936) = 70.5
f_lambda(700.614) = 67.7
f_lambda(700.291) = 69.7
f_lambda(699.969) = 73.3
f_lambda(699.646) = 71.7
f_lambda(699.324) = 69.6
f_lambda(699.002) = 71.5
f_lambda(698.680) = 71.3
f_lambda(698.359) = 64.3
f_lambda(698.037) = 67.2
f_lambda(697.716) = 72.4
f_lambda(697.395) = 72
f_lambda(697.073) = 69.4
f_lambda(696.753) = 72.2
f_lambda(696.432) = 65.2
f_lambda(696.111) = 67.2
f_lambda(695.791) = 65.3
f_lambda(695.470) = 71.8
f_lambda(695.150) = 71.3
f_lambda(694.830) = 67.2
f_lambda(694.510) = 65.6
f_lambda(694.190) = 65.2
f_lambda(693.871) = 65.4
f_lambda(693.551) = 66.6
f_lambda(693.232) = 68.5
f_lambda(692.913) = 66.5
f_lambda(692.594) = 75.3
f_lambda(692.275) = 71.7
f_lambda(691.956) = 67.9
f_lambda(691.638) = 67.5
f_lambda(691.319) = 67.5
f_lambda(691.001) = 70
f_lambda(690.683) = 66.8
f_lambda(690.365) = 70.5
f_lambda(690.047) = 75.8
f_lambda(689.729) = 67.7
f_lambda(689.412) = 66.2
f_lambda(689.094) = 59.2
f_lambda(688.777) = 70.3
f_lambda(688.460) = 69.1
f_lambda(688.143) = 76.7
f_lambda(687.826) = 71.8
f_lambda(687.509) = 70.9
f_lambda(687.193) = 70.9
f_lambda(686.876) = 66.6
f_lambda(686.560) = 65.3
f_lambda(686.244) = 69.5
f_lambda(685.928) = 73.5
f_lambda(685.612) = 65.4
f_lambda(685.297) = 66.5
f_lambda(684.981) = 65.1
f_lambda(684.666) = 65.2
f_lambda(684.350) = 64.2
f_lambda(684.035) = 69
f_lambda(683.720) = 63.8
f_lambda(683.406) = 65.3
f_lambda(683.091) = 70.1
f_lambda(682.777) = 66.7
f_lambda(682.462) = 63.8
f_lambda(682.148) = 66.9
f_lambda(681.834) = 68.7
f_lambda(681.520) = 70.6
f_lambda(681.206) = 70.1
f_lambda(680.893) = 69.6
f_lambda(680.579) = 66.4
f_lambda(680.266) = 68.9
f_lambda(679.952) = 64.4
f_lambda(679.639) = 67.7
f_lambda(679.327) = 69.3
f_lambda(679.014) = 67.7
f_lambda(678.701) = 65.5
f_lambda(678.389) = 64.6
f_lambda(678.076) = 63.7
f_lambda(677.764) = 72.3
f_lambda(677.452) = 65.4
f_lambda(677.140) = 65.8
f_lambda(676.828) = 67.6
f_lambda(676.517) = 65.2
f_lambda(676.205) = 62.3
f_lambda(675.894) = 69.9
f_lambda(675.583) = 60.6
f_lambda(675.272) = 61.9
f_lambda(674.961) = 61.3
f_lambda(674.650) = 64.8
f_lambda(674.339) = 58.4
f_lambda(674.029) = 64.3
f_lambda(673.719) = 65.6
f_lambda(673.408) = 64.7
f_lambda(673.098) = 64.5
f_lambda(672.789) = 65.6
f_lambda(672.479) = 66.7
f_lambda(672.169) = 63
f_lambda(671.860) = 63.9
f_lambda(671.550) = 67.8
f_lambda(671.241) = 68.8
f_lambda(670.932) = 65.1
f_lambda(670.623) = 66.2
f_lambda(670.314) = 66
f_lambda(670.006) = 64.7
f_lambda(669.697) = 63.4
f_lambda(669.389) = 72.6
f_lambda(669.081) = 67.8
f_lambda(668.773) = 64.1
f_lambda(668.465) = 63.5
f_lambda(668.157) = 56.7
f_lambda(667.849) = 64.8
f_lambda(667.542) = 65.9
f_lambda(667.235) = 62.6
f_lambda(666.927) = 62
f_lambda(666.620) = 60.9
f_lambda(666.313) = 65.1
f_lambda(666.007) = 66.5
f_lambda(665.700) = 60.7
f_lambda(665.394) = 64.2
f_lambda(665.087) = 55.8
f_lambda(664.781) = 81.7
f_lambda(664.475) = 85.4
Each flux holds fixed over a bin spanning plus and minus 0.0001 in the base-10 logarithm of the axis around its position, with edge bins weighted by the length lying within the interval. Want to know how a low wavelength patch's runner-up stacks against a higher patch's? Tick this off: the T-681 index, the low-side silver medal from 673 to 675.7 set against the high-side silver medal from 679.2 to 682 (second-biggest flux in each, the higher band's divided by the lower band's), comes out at 1.08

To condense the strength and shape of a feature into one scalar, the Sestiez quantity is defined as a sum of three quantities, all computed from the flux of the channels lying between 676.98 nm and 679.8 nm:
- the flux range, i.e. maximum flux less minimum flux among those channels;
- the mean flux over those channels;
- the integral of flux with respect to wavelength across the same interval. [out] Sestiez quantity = 264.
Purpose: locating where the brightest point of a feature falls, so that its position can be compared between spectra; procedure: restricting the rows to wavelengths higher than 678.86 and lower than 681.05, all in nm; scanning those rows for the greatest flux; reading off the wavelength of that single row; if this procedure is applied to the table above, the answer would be 680.893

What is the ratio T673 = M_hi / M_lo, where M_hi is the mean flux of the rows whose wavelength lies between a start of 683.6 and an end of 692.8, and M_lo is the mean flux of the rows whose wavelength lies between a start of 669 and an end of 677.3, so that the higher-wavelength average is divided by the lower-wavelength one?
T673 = 1.05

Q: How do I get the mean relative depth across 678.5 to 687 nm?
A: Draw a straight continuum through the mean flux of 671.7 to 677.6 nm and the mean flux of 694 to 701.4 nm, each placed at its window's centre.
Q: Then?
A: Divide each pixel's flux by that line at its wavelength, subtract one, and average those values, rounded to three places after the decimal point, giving 0.019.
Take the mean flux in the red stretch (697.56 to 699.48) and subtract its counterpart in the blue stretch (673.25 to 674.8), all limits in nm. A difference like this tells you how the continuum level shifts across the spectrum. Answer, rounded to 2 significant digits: 5.8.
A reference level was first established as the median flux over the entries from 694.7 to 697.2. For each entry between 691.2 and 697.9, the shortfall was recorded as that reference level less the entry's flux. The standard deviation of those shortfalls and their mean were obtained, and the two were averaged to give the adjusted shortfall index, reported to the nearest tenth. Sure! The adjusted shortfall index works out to 1.3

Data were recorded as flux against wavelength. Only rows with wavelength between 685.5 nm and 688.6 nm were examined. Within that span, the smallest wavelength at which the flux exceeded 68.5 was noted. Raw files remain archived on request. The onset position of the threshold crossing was 685.928 nm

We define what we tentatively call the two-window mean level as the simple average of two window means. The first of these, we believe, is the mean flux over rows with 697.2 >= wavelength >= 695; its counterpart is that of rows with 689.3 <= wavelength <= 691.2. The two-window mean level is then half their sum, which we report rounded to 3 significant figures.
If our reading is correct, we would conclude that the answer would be 69.2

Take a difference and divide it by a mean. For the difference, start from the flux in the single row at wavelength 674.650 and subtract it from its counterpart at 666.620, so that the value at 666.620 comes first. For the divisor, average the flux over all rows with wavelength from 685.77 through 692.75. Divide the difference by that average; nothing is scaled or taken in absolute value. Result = -0.06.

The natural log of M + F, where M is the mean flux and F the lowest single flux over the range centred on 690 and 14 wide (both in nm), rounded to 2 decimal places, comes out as 4.85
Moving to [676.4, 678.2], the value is 4.87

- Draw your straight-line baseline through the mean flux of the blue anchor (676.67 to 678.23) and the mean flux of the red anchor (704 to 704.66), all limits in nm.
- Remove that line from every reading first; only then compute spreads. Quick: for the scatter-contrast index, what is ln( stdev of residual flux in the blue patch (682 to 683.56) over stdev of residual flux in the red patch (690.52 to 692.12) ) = 0.6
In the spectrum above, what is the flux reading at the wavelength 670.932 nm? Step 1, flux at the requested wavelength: 65.1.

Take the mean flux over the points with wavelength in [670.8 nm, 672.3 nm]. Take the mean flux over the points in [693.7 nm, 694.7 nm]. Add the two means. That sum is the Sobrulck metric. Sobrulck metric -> 131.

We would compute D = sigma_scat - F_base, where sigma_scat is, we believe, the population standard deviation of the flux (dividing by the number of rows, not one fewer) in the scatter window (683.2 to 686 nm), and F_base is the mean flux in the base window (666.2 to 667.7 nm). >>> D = -60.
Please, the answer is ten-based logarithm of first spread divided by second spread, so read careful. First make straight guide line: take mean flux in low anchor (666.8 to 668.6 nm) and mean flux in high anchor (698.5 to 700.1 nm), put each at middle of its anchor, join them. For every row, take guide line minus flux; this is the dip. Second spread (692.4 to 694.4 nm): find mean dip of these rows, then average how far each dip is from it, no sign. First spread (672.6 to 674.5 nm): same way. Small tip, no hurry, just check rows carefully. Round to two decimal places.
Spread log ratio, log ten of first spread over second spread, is -0.16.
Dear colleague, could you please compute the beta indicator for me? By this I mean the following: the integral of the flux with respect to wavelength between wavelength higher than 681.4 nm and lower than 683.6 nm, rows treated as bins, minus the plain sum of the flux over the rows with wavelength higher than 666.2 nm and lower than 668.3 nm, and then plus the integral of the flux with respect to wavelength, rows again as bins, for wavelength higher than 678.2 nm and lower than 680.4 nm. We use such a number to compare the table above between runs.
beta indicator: -143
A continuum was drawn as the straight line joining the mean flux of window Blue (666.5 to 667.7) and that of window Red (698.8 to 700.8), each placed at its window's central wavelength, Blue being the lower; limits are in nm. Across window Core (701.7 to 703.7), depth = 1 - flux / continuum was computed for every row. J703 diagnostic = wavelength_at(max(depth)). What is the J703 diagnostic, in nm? 702.552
